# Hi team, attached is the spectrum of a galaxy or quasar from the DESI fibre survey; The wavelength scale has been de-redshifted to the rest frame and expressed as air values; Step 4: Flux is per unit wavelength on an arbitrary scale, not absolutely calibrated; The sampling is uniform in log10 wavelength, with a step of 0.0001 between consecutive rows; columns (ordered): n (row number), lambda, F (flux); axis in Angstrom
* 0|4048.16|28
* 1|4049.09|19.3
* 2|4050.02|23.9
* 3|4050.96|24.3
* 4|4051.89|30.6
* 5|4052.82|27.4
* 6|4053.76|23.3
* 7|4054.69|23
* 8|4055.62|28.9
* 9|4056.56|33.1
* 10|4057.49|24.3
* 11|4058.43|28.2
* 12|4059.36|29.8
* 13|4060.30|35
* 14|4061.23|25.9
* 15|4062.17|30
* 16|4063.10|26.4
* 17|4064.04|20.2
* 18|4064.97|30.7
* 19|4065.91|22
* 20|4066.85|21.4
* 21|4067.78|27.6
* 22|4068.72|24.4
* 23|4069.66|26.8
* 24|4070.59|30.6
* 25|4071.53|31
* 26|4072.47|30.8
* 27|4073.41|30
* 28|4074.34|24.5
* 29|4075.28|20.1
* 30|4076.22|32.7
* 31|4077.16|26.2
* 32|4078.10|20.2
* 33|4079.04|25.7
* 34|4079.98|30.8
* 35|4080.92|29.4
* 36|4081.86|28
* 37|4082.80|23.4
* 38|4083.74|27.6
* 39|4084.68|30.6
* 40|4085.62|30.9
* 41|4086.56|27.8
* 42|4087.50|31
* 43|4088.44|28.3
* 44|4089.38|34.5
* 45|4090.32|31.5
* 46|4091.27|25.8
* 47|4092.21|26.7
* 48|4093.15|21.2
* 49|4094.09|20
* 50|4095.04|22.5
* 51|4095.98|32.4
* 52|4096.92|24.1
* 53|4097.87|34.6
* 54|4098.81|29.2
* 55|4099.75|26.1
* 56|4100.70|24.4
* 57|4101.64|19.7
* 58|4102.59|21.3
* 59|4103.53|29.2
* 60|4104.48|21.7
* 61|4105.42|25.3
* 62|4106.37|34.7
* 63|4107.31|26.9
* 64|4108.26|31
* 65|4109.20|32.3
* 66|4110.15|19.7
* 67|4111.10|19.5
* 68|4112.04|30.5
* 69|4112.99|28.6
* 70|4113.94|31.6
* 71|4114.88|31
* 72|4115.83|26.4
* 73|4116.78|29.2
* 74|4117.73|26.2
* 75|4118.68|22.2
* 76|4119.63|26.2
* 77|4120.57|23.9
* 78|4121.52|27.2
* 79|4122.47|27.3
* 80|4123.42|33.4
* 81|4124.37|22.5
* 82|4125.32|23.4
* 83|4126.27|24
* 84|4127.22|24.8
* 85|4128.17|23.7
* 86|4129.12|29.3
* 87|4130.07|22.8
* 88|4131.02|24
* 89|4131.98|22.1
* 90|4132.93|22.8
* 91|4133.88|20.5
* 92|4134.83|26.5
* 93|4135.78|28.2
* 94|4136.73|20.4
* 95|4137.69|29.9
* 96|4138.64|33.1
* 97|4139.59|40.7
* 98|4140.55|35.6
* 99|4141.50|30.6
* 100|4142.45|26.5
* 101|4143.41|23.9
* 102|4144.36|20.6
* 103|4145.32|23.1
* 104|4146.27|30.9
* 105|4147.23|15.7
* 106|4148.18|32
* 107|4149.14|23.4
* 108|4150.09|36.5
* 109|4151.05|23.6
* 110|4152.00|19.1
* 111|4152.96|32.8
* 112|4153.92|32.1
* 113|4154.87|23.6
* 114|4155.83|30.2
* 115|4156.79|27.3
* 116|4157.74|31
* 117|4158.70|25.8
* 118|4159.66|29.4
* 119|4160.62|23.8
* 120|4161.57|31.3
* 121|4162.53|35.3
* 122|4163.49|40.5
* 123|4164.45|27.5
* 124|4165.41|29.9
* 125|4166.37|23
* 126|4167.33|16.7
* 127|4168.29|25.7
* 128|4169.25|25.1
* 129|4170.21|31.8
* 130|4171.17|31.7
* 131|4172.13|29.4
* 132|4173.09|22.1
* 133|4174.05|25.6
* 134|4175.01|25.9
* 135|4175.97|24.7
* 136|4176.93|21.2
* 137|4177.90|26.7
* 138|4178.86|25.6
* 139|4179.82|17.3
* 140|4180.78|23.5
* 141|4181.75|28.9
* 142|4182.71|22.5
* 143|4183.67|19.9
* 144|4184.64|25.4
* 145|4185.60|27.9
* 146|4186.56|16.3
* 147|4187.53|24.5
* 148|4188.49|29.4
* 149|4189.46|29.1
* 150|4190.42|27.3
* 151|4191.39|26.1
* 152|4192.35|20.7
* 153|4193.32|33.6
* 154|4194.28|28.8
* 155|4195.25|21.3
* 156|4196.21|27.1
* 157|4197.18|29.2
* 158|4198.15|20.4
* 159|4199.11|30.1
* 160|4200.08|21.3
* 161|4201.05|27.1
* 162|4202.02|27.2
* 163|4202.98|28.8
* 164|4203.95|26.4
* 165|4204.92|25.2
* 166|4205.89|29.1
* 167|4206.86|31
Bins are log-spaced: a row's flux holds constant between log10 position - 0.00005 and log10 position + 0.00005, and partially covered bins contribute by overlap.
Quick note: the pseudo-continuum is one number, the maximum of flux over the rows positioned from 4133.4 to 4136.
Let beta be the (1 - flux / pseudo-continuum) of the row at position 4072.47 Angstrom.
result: -0.1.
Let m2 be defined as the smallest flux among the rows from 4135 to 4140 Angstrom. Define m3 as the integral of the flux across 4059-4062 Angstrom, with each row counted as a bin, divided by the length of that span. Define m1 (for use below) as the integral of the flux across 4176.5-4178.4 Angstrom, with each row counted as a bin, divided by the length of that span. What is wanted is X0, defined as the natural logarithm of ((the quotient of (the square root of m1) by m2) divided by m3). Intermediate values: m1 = 24.0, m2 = 20.4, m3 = 30.2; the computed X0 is -4.83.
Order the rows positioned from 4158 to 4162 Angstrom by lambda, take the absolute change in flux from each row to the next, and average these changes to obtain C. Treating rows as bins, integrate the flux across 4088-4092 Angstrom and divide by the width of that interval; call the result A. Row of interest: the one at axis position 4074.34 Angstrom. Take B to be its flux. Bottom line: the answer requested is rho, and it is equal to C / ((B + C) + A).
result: 0.09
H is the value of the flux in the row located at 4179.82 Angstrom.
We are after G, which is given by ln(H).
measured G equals 2.85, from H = 17.3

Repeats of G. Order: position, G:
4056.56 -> 3.50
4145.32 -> 3.14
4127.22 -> 3.21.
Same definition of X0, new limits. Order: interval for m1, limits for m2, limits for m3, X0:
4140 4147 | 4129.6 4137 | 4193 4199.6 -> -4.67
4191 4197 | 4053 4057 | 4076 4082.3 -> -4.81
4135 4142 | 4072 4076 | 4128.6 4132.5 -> -4.48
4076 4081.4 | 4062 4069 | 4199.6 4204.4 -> -4.62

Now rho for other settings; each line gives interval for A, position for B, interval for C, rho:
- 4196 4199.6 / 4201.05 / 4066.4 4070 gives 0.07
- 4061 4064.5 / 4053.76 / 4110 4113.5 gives 0.08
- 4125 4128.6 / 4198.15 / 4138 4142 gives 0.12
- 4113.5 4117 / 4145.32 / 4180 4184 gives 0.08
